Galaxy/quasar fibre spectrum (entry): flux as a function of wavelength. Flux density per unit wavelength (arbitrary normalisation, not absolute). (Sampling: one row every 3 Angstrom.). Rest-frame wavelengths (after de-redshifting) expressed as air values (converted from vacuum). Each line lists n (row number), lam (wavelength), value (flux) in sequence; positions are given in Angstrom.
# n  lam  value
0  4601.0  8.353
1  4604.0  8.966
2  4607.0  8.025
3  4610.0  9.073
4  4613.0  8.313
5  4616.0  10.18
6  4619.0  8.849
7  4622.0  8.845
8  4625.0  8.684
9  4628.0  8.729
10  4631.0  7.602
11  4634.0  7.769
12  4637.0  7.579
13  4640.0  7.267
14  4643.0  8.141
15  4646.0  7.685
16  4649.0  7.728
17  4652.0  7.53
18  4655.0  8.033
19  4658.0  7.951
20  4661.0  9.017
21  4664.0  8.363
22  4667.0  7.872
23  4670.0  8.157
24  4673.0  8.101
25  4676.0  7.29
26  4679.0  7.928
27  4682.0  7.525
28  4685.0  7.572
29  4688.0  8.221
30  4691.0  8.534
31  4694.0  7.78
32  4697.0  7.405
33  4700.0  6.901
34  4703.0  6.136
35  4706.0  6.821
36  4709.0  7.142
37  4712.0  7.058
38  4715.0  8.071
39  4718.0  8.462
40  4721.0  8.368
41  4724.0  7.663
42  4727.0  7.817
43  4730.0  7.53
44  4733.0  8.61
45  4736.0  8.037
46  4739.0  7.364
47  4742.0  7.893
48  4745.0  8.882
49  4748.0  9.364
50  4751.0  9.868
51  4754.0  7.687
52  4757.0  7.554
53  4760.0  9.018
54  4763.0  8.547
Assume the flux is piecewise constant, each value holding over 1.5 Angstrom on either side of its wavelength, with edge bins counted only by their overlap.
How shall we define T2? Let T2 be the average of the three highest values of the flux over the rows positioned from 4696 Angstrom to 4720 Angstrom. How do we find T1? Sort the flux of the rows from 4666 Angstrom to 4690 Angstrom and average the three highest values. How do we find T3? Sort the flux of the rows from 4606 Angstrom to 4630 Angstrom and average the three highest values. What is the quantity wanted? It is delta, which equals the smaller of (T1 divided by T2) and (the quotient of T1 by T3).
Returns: 0.871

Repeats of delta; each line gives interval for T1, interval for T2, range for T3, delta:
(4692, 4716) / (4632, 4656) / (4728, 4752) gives 0.827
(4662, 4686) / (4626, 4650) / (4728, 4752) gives 0.876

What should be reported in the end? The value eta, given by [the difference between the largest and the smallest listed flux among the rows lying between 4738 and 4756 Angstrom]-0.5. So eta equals 2.00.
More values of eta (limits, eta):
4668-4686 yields 0.37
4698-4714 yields 0.51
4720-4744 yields 0.75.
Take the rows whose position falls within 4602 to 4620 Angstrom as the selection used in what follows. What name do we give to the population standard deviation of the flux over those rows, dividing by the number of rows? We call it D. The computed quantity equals 0.68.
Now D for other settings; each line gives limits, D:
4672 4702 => 0.46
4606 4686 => 0.65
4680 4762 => 0.81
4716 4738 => 0.39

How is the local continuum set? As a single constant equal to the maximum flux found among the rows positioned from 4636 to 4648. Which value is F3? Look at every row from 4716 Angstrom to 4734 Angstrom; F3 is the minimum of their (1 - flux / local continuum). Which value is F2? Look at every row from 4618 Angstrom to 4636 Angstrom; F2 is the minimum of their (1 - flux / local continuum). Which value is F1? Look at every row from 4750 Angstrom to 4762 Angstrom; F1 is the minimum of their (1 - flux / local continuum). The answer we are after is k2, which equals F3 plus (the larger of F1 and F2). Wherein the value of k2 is -0.14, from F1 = -0.21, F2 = -0.09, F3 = -0.058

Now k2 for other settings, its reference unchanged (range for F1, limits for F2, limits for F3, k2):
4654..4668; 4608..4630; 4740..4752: -0.32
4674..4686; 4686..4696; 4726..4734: -0.03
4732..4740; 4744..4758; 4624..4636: -0.13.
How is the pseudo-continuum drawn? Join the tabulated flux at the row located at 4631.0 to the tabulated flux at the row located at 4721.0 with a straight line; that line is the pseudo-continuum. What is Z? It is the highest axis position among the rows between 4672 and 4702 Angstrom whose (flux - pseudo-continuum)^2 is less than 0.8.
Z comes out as 4697.0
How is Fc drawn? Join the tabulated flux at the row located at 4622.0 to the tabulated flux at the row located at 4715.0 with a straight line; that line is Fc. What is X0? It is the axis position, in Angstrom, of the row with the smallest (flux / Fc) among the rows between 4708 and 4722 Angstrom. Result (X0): 4712.0 Angstrom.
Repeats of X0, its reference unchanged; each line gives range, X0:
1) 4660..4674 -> 4667.0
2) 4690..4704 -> 4703.0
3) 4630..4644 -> 4640.0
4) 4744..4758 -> 4757.0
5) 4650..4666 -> 4652.0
